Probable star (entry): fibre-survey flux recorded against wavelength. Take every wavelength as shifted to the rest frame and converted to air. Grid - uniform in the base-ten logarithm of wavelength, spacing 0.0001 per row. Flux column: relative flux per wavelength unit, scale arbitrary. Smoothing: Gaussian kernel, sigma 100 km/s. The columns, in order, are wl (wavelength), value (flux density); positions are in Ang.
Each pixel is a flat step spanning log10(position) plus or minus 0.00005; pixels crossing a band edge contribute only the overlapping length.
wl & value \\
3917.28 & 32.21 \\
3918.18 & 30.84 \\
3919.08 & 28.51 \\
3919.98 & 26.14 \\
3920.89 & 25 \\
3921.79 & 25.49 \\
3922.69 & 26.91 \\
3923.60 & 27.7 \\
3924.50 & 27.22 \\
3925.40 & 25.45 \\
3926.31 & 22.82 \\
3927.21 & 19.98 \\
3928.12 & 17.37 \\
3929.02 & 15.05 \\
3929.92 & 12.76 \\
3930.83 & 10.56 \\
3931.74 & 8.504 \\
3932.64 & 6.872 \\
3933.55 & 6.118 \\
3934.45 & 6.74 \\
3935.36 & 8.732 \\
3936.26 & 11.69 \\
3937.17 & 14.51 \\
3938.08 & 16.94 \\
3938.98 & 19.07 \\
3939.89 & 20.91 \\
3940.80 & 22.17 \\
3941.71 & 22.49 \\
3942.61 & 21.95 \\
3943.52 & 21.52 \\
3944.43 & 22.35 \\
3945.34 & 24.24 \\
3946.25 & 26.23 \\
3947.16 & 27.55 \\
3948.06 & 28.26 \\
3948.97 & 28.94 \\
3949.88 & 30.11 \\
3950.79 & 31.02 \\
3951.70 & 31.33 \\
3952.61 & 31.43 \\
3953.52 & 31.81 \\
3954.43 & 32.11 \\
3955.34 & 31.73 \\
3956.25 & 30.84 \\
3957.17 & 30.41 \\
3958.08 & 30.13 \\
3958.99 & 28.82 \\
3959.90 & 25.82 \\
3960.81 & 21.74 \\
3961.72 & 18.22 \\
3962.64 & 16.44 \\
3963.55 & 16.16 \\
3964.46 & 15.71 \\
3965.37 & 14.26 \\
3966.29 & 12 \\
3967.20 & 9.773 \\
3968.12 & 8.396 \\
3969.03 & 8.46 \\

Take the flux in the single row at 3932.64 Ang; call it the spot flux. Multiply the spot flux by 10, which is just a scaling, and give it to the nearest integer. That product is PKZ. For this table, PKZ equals 69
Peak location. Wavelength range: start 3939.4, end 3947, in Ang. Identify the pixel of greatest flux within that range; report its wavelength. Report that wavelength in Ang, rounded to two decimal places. 3946.25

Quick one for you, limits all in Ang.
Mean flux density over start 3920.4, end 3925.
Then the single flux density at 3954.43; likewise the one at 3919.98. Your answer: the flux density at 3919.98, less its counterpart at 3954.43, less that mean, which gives -32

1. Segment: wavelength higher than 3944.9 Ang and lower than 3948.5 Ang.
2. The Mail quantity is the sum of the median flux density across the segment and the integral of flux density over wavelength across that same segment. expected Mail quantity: 123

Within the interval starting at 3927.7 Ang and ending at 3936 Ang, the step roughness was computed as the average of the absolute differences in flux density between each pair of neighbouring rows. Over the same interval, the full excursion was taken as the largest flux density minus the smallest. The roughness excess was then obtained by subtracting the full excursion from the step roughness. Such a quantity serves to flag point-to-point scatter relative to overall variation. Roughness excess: -10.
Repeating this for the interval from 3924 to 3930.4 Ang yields -12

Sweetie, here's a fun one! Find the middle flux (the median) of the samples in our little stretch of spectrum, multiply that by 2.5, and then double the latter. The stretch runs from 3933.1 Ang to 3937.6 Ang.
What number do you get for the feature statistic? 44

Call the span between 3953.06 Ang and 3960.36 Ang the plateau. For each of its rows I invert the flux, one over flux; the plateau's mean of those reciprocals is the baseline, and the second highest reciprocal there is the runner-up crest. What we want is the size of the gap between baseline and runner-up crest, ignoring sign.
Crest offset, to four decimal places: 0.0014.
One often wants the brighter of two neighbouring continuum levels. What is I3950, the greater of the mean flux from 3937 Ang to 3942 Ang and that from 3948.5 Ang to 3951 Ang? 30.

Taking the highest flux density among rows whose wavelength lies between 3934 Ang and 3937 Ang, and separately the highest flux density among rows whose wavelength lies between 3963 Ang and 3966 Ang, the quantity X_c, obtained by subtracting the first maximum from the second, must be 4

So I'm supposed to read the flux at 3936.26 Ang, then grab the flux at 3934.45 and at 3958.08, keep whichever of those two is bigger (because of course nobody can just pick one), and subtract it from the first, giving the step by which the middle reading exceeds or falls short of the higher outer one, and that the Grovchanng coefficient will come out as -18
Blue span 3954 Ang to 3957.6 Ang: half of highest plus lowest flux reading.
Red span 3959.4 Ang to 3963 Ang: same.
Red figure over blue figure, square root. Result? 0.8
